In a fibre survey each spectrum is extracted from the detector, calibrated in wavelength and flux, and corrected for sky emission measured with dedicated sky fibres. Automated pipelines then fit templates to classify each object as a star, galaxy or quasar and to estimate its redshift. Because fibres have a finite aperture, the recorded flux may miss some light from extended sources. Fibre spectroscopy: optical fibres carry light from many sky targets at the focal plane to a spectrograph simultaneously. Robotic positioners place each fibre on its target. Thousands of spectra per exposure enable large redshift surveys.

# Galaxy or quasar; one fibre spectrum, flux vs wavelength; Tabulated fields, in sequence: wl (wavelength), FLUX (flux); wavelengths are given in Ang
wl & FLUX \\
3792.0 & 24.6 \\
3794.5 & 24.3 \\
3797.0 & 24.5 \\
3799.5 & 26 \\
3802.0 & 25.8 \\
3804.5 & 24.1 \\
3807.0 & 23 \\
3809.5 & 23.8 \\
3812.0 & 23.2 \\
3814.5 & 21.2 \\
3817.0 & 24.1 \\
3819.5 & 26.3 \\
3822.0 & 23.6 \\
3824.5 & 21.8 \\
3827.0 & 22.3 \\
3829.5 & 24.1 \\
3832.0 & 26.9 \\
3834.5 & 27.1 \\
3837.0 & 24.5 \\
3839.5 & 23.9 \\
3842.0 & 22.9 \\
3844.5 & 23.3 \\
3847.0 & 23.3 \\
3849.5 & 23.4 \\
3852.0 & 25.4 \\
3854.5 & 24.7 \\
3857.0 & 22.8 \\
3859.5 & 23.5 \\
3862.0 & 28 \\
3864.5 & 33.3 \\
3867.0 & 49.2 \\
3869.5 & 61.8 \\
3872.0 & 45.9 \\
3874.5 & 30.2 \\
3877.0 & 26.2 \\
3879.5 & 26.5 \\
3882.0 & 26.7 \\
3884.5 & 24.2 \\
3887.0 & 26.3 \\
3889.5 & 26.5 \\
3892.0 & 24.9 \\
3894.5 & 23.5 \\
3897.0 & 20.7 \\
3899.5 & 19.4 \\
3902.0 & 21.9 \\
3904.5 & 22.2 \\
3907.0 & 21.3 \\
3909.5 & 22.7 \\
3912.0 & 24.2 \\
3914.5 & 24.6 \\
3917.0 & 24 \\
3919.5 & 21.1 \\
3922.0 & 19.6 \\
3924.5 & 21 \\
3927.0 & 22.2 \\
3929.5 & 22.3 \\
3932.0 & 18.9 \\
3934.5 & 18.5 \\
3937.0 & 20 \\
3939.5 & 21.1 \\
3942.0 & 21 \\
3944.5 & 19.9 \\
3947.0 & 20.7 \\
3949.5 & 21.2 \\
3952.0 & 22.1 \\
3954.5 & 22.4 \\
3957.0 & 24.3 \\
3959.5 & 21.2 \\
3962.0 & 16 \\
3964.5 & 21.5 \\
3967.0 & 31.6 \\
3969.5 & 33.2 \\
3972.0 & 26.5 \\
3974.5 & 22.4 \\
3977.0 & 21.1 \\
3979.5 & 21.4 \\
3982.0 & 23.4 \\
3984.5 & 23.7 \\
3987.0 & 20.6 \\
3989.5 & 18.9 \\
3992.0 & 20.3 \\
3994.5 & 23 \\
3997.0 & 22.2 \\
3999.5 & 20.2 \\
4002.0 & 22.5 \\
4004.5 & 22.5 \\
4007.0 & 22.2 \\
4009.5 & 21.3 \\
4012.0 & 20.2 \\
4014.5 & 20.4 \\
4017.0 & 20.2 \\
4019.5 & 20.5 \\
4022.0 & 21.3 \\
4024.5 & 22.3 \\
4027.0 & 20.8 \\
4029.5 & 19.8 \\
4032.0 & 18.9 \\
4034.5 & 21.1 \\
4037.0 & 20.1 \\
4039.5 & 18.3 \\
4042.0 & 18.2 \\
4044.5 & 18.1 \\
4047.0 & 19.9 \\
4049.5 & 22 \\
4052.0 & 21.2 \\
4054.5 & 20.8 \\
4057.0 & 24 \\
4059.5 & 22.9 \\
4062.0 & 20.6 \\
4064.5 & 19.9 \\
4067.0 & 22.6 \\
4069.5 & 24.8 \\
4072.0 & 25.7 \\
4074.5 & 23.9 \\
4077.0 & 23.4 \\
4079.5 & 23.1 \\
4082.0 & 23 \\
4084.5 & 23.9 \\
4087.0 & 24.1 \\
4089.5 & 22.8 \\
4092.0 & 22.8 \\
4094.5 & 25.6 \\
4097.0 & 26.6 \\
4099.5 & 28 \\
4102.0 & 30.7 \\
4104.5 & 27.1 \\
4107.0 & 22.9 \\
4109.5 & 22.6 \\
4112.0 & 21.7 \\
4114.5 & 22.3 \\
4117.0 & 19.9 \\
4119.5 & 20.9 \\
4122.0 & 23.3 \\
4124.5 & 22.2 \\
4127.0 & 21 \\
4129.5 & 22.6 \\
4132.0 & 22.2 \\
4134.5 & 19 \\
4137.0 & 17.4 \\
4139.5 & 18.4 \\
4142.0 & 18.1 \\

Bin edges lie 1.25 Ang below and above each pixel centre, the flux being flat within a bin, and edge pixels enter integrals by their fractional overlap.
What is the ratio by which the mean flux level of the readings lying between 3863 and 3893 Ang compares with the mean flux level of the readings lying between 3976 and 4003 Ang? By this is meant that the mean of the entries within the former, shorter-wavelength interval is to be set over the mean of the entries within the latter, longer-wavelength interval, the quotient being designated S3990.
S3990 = 1.55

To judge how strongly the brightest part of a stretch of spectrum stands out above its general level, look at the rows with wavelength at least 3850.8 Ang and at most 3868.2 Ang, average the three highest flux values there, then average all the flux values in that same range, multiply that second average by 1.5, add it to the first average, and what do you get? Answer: 81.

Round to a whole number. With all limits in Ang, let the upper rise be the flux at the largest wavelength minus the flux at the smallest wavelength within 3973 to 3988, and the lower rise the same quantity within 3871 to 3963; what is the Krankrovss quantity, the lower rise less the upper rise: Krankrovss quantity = -28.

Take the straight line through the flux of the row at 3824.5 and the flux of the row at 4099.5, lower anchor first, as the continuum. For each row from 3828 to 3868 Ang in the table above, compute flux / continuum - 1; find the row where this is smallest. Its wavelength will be 3857.0 Ang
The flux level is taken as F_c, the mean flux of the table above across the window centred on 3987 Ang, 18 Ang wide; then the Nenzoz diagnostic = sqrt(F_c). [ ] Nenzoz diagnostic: 4.65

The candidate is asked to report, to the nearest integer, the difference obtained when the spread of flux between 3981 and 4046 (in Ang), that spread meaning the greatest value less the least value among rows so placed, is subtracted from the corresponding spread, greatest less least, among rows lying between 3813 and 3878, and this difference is 35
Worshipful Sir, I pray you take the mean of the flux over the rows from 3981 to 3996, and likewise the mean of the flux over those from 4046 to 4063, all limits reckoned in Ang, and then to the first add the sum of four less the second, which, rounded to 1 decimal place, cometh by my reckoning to 4.0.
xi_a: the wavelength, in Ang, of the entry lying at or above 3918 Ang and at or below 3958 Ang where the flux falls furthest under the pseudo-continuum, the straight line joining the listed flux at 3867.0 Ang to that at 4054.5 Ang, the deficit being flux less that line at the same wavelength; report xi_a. 3922.0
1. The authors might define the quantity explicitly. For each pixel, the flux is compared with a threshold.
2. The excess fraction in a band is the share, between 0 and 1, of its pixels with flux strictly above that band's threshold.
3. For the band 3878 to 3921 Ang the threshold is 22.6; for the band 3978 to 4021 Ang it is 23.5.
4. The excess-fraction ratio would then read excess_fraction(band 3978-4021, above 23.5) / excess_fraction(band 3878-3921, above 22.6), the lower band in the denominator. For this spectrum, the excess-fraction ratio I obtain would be 0.09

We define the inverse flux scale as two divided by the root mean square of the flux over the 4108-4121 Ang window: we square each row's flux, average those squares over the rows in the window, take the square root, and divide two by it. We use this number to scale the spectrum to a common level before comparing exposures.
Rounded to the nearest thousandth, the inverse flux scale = 0.093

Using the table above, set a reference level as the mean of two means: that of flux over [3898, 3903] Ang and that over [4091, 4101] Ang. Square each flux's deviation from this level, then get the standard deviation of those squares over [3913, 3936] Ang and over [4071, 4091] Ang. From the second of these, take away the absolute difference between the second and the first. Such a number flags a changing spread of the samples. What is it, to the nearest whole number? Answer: -4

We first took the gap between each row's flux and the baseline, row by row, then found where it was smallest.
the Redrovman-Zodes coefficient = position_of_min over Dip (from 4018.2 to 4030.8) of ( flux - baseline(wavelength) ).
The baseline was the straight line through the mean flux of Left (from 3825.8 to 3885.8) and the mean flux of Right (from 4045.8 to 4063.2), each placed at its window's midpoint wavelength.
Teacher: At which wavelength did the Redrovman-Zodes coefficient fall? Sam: 4029.5 Ang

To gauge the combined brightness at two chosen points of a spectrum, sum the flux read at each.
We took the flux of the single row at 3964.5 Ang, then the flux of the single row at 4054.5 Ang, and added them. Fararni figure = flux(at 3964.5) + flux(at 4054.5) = 42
